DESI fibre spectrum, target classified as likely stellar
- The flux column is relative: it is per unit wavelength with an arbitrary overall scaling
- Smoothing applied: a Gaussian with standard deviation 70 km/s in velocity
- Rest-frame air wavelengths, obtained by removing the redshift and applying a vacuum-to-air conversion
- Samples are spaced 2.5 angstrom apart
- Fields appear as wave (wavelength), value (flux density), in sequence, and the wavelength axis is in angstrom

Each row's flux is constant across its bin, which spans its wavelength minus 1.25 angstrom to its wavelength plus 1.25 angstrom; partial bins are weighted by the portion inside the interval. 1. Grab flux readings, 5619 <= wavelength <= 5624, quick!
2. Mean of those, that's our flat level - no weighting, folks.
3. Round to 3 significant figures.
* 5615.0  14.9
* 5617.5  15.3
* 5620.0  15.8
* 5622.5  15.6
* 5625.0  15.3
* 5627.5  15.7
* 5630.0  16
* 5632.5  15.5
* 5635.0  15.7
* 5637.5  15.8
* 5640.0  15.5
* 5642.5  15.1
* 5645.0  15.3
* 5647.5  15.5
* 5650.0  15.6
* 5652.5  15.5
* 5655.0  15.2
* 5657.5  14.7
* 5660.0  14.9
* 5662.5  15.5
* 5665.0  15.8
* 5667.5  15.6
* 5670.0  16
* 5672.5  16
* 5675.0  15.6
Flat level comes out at 15.7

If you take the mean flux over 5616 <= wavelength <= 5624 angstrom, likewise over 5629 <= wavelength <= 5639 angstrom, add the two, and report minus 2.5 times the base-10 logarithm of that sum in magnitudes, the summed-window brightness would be -3.74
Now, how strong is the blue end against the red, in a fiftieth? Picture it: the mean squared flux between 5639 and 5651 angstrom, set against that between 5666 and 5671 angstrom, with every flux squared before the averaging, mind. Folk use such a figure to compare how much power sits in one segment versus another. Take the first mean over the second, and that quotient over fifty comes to 0.0190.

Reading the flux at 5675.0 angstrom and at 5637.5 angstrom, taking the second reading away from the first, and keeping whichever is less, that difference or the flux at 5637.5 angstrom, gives -0.2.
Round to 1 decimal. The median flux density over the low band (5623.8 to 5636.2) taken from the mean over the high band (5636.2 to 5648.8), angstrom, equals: -0.3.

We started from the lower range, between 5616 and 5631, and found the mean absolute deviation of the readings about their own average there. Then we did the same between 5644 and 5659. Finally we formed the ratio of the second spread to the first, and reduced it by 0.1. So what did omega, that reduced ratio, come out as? 1.0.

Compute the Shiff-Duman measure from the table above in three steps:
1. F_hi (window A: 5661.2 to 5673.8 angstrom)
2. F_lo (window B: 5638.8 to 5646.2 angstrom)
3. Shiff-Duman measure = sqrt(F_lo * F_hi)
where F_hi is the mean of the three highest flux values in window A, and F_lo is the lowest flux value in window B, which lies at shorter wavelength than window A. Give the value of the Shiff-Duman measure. 15.5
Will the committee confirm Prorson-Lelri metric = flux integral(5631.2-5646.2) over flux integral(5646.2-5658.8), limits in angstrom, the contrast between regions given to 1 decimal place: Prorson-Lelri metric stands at 1.2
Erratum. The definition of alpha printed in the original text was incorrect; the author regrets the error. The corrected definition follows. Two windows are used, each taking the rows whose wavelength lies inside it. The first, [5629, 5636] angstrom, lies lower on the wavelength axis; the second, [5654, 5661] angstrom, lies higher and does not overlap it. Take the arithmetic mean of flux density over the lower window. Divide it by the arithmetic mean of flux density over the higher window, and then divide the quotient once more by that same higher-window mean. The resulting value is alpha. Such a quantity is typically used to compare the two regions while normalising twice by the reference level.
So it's 0.0706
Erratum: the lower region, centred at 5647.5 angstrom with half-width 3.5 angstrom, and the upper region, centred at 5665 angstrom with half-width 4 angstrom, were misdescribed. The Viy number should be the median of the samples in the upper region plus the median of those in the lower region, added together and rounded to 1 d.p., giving 31.1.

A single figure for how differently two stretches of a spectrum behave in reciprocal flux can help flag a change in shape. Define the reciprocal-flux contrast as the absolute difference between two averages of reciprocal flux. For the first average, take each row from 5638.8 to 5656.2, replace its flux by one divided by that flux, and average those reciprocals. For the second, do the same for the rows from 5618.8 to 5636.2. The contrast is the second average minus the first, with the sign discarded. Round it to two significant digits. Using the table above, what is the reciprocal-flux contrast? 0.0011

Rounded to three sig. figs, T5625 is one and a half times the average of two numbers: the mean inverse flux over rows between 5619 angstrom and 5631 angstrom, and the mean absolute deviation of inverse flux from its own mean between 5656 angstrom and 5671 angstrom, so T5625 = 0.0492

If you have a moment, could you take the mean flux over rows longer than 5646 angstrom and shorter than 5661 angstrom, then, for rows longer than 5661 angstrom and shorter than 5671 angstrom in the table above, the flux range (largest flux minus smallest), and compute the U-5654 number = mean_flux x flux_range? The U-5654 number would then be 7.6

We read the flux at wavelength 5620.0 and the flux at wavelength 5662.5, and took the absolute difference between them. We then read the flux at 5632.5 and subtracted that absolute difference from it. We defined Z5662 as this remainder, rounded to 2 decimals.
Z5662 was 15.20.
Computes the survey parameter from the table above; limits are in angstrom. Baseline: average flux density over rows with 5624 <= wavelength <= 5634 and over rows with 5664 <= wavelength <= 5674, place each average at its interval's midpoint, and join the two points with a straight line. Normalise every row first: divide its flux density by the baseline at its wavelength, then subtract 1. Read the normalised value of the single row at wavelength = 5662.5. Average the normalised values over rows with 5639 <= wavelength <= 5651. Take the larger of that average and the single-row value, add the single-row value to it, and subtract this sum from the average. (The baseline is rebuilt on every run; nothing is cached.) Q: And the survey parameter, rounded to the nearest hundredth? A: 0.02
